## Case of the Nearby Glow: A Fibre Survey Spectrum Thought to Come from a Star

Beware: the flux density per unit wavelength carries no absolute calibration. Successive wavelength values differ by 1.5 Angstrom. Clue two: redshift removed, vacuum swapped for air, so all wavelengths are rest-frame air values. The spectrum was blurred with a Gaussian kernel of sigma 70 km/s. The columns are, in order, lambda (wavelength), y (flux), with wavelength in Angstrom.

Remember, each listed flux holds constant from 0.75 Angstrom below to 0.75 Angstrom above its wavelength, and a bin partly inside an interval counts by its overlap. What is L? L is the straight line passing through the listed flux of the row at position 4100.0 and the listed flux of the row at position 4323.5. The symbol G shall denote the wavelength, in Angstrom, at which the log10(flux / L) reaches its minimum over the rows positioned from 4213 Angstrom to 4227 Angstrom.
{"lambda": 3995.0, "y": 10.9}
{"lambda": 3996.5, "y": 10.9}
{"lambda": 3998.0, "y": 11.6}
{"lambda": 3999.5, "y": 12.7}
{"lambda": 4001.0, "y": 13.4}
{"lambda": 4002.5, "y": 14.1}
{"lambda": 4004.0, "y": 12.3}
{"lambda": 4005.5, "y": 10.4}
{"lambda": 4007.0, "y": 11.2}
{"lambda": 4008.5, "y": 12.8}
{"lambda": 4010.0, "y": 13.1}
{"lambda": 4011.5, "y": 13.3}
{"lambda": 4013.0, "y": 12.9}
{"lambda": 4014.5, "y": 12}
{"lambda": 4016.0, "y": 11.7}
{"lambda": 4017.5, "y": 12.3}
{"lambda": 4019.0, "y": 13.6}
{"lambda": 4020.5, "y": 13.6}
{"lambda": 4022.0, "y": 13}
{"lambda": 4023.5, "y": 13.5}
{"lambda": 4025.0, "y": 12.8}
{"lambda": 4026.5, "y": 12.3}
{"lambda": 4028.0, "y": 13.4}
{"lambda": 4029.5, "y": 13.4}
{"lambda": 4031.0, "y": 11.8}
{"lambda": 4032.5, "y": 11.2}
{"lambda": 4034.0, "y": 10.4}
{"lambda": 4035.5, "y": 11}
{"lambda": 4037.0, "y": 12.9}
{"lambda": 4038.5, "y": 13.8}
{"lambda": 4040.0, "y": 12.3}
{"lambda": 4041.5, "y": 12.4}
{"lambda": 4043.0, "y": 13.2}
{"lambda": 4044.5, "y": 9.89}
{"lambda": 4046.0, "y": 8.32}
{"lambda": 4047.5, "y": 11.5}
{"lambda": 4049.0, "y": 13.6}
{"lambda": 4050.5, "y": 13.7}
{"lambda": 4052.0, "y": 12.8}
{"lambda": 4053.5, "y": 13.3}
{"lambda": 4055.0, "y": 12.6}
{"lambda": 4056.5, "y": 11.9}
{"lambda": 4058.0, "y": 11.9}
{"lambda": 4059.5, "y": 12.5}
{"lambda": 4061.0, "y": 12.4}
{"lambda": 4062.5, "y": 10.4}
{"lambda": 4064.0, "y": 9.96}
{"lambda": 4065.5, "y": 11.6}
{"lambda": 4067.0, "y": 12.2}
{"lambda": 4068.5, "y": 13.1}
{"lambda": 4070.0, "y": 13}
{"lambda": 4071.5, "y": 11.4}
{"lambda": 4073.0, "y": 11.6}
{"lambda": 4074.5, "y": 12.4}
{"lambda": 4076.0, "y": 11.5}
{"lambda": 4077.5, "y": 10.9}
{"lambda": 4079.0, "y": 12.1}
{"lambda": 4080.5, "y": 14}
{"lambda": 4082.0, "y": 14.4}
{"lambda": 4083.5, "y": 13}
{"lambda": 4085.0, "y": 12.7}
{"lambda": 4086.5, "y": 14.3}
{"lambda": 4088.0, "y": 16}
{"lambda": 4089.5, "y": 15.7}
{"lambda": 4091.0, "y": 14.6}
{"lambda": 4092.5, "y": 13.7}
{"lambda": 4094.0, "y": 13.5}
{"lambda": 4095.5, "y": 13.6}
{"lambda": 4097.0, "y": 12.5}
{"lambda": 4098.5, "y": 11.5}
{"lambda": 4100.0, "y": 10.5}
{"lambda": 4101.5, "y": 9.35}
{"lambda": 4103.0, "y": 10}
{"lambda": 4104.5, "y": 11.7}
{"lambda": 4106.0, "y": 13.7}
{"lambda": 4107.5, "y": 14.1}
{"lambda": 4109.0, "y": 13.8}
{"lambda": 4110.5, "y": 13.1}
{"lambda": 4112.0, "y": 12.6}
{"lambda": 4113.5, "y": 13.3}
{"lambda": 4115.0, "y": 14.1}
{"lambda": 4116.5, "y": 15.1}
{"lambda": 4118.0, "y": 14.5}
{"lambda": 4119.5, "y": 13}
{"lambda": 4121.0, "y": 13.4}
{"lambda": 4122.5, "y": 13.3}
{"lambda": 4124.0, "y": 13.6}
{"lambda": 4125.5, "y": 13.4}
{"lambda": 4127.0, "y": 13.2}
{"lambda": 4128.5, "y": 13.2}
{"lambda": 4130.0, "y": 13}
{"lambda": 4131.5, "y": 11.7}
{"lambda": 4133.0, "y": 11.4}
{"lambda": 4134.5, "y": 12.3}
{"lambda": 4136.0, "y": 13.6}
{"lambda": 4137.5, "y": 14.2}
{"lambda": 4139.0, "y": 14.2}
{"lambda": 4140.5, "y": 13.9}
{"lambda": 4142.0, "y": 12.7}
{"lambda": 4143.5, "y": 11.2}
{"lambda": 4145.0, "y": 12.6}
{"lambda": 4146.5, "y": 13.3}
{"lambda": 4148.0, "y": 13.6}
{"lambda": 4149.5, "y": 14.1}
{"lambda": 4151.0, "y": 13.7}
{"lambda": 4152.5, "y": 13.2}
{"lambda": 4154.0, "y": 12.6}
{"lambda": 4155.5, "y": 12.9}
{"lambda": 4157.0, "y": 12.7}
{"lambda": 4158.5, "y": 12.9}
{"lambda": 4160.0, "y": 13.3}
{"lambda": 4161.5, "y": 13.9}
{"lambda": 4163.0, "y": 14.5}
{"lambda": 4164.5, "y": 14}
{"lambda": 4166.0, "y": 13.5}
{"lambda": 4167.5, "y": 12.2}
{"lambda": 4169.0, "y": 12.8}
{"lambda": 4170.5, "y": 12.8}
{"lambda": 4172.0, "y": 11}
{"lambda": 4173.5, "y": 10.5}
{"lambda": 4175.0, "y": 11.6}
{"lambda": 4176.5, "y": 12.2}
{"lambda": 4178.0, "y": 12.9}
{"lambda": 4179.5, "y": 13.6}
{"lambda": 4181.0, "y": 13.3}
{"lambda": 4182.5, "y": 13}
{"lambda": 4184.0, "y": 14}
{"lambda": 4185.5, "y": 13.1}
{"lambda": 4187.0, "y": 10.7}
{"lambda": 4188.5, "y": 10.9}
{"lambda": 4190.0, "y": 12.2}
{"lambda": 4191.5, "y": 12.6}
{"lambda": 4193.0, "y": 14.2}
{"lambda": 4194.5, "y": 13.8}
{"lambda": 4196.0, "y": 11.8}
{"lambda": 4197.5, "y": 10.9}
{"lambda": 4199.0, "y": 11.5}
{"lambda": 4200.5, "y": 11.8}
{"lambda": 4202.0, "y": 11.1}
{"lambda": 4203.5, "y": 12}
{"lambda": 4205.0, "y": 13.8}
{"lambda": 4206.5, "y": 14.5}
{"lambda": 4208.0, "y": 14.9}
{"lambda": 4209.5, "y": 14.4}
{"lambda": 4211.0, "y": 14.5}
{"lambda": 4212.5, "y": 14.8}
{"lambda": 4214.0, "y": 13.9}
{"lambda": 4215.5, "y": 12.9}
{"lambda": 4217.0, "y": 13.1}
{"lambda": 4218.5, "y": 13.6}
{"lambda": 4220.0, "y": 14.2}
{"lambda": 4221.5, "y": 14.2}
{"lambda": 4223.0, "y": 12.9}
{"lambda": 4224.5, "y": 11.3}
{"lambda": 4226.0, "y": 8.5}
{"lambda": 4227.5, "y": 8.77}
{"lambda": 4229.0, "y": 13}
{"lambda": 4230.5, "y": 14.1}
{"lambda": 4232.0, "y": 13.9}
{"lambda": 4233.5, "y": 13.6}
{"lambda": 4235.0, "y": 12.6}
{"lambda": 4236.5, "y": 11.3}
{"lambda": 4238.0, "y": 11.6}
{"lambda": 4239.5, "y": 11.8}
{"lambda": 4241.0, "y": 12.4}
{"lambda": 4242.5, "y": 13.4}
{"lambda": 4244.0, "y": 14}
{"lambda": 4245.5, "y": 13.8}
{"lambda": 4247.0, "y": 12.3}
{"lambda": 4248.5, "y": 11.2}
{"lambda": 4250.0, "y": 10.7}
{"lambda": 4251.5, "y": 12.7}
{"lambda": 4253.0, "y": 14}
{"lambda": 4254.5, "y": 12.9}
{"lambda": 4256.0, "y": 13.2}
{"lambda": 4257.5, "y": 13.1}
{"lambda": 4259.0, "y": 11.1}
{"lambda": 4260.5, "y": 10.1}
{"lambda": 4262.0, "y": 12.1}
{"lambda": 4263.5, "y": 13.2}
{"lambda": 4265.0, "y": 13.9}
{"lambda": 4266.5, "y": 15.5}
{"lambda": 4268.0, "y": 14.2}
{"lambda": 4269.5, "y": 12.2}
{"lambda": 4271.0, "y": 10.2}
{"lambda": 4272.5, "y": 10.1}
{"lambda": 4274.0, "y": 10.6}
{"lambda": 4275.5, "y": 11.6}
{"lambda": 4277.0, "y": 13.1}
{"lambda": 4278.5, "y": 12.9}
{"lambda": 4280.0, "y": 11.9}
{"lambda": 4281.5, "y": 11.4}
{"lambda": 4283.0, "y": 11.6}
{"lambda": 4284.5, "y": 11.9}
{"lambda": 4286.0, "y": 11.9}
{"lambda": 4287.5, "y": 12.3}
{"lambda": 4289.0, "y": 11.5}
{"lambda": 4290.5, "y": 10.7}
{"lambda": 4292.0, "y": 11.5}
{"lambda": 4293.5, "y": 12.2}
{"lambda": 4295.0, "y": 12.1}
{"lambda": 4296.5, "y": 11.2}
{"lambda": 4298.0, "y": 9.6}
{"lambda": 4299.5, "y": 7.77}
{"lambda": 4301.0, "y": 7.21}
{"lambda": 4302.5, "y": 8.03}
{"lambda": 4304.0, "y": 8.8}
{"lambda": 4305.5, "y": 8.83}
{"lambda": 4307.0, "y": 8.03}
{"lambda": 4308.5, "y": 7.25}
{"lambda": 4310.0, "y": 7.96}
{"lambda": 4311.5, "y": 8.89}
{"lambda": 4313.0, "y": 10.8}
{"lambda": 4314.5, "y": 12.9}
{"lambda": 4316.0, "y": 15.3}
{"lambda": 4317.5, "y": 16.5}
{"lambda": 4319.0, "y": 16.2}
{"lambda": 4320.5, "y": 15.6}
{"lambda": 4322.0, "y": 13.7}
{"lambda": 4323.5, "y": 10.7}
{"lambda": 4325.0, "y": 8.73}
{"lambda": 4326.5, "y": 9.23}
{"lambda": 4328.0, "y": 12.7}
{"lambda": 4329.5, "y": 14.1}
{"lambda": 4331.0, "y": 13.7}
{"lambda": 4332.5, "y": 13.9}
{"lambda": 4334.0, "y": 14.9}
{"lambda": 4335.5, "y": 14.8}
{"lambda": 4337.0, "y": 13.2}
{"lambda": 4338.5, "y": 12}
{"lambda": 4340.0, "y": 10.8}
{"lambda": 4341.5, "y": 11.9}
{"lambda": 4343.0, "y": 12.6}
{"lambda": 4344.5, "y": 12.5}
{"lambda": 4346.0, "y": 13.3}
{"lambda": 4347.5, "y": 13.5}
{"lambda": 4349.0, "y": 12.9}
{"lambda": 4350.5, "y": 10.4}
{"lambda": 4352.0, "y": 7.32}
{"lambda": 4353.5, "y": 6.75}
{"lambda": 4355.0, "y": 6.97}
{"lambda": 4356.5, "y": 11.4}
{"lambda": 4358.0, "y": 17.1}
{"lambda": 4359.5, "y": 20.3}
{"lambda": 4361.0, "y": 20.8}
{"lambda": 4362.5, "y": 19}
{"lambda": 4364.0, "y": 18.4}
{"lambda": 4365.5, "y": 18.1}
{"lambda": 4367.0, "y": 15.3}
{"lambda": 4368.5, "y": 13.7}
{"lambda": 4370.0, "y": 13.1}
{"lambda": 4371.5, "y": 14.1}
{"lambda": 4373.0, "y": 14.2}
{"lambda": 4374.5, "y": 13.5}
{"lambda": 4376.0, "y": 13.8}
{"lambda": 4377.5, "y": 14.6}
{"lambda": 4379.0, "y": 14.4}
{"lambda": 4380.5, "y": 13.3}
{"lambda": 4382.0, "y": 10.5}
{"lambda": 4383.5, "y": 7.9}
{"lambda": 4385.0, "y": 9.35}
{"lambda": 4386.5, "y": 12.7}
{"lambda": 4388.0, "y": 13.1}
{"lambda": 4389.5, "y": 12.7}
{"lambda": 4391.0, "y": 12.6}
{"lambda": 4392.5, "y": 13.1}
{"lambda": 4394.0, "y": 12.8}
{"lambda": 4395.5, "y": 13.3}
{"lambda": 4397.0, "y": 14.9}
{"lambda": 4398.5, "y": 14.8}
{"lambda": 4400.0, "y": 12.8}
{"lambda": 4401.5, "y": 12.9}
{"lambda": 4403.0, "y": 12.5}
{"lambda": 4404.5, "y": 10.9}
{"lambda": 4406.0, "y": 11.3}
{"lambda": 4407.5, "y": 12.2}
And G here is 4226.0 Angstrom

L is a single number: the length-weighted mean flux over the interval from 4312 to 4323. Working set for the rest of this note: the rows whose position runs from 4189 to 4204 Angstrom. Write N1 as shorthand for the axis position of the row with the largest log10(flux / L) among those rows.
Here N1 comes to 4193.0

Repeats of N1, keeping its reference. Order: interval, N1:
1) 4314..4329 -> 4317.5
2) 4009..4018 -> 4011.5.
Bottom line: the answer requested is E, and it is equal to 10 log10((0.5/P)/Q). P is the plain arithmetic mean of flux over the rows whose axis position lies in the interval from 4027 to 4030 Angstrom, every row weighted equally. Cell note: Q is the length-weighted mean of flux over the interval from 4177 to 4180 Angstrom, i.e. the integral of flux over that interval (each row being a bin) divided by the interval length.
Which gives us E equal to -25.5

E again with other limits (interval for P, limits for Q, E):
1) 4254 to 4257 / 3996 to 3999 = -24.7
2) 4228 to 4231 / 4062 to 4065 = -24.4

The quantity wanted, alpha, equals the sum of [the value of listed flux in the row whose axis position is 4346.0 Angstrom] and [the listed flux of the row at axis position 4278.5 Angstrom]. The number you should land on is 26.2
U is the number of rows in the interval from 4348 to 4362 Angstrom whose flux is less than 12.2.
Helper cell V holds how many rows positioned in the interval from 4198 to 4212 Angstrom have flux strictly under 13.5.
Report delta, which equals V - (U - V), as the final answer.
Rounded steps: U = 5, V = 4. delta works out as 3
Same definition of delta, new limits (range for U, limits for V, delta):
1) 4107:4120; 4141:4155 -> 12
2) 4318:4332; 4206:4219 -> 1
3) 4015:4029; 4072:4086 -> 13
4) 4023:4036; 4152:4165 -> 8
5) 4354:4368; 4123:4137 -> 12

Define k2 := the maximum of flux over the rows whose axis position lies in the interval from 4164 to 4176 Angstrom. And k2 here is 14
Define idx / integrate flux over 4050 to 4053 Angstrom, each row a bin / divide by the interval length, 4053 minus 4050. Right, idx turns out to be 13.2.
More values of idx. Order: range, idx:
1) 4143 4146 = 12.1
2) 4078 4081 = 12.8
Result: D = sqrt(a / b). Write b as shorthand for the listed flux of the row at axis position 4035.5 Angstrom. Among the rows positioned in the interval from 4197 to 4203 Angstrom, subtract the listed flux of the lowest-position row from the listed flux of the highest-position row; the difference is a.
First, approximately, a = 0.2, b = 11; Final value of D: 0.13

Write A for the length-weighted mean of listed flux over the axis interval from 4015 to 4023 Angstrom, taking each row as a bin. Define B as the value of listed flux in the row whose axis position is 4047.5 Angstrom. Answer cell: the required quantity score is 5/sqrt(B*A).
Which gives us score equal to 0.412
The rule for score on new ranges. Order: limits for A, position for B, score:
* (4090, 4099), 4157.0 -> 0.384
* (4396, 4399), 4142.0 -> 0.366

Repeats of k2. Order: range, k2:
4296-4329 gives 16.5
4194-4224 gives 14.9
